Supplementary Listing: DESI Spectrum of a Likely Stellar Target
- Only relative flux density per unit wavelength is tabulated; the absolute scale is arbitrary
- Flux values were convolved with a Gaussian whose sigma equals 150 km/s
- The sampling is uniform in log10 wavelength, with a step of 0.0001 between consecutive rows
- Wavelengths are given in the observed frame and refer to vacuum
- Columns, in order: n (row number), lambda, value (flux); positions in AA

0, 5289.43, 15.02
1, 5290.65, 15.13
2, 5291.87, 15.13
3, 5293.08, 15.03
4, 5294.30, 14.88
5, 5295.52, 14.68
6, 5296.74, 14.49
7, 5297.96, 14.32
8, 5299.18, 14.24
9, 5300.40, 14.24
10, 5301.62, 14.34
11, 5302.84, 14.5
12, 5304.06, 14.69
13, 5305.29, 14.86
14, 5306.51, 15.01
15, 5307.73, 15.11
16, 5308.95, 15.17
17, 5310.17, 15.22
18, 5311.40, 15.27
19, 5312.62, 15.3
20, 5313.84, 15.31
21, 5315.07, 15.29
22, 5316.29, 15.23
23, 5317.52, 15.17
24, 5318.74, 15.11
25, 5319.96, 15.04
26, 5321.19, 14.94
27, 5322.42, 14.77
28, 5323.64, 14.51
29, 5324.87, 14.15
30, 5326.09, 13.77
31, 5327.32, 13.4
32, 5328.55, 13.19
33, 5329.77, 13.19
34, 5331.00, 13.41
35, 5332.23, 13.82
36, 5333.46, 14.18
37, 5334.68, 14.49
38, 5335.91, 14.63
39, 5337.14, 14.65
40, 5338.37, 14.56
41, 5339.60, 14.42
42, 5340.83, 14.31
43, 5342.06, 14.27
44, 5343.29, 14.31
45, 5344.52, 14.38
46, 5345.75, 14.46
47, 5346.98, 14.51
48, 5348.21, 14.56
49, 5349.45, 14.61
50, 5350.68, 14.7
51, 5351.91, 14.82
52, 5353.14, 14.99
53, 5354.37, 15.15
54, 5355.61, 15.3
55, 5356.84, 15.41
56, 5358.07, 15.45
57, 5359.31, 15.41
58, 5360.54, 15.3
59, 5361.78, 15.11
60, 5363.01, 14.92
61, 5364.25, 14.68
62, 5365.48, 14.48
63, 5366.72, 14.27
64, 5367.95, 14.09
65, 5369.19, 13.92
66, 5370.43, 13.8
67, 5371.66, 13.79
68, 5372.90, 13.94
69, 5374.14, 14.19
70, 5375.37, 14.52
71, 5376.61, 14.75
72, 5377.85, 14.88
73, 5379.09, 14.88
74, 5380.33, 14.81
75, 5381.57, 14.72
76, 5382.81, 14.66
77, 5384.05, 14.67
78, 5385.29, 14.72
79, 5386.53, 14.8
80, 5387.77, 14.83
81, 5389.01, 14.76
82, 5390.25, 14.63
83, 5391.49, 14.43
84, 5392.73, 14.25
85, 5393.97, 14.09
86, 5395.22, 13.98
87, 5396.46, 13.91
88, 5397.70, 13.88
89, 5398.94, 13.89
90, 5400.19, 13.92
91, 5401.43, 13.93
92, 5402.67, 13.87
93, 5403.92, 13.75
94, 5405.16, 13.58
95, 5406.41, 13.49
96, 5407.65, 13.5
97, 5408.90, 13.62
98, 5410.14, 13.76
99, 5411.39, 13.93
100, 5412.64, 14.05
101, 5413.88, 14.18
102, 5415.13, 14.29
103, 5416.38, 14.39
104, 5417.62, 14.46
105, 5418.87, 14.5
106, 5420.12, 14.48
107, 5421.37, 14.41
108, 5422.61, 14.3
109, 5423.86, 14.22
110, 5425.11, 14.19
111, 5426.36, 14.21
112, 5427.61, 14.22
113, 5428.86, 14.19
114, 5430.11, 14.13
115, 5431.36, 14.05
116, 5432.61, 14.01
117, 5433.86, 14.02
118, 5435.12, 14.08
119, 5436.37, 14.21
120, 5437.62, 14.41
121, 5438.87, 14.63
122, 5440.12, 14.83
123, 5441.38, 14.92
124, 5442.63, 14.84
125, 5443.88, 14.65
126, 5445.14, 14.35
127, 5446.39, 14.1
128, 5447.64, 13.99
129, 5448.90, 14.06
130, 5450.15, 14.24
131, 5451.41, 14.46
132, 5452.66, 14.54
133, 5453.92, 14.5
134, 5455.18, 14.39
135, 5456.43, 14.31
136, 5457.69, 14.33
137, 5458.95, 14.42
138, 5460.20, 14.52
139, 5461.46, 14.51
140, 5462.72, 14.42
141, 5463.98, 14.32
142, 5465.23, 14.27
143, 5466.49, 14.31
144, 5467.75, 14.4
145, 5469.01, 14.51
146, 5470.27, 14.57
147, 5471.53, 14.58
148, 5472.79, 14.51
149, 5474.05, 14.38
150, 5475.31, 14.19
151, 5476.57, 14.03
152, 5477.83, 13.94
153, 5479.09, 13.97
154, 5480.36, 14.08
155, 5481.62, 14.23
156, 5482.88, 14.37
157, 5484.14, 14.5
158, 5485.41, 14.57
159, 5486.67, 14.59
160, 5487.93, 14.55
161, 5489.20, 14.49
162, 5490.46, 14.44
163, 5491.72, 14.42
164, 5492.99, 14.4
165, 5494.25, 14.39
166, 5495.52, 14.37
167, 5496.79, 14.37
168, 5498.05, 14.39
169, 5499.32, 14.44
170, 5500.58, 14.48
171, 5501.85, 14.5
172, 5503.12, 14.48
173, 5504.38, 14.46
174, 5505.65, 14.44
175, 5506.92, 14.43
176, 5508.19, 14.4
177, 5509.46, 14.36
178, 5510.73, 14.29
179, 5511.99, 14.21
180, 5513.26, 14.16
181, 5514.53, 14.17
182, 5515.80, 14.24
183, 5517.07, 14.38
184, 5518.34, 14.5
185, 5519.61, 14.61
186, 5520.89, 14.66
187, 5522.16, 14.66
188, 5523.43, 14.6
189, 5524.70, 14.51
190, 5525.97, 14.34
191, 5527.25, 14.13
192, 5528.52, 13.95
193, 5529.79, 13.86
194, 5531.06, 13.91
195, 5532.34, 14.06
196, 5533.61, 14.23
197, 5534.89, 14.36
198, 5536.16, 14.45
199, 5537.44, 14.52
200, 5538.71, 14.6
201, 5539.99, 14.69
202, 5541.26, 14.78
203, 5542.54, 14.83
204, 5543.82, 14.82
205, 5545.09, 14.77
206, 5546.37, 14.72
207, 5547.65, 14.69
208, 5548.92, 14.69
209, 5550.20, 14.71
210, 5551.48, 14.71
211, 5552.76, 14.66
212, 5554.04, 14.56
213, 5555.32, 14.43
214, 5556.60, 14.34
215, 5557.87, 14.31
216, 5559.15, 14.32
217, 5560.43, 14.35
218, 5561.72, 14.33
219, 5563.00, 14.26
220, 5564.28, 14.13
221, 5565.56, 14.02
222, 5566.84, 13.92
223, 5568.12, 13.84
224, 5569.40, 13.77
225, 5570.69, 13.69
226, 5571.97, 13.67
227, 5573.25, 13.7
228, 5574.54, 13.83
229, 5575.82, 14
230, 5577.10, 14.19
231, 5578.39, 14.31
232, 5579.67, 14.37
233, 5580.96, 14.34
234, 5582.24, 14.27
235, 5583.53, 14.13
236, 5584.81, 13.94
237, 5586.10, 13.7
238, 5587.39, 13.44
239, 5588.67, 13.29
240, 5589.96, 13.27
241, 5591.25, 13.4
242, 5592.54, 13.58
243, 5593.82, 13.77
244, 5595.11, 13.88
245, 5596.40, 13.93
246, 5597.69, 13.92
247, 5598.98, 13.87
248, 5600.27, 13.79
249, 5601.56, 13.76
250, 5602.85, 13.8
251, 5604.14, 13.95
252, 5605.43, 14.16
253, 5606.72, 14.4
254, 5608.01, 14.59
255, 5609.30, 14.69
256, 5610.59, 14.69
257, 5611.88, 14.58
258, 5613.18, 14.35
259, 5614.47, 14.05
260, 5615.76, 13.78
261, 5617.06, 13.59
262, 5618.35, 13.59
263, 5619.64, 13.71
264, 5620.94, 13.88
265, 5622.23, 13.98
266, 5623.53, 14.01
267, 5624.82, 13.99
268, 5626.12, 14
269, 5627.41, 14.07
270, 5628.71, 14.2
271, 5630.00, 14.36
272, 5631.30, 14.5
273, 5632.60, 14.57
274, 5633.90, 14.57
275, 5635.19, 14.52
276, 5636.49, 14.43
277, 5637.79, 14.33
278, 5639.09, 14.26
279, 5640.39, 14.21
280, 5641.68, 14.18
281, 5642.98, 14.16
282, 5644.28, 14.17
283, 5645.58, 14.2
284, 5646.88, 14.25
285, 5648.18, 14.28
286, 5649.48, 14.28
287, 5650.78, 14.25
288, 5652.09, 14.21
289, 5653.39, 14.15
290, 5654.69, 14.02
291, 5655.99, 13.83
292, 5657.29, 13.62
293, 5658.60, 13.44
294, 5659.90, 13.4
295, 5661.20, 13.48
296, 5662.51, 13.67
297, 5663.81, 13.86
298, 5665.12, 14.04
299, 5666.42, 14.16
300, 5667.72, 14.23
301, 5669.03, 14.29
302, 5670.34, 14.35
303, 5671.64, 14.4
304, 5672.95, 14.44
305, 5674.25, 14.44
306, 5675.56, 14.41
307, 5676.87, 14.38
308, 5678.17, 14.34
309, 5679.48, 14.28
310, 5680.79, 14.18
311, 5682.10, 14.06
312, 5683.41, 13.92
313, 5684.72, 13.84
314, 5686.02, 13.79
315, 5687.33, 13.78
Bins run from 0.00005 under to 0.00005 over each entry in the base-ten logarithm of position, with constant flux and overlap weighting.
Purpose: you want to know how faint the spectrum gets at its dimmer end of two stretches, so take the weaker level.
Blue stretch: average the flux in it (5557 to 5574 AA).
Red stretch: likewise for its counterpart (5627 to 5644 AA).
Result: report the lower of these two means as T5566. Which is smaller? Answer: 14.0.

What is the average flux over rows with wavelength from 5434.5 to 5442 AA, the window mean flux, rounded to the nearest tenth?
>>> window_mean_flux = 14.5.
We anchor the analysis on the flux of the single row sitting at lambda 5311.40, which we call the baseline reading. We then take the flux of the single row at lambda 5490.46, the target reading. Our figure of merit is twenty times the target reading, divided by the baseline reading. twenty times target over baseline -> 18.9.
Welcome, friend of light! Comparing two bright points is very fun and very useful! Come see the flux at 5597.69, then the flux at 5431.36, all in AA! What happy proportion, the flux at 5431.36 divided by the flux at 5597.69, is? 1.01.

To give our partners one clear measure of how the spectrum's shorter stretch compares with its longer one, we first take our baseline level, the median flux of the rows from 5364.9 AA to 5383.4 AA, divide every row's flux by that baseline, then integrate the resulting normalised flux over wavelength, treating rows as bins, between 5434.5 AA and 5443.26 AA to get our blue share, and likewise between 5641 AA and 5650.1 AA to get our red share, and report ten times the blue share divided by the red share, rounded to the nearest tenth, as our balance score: 9.9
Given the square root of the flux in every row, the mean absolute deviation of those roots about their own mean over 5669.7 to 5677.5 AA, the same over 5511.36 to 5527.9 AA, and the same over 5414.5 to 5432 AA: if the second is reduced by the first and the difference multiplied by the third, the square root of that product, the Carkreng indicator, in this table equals 0.017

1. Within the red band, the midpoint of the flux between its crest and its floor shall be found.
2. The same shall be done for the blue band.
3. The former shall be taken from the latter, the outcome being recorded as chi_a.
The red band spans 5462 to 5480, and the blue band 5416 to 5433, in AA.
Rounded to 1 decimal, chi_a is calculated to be 0.0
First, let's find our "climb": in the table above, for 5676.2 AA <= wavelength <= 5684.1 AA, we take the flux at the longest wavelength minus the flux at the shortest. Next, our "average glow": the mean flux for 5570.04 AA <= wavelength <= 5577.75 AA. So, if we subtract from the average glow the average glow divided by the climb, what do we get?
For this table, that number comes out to 44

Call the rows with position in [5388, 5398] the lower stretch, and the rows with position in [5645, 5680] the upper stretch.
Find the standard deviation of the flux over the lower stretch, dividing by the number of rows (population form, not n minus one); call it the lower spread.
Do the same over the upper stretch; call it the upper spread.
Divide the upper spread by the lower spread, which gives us 1.0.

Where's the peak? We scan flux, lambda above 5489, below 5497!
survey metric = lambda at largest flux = 5489.20 AA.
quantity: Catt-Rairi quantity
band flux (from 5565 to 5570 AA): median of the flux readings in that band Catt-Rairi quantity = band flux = 13.9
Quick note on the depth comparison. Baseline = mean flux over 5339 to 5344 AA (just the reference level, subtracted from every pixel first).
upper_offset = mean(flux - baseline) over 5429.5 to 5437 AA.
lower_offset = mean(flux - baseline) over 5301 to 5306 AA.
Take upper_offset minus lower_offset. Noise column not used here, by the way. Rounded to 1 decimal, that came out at -0.5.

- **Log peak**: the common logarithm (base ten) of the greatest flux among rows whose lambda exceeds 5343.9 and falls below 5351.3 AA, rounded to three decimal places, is 1.167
